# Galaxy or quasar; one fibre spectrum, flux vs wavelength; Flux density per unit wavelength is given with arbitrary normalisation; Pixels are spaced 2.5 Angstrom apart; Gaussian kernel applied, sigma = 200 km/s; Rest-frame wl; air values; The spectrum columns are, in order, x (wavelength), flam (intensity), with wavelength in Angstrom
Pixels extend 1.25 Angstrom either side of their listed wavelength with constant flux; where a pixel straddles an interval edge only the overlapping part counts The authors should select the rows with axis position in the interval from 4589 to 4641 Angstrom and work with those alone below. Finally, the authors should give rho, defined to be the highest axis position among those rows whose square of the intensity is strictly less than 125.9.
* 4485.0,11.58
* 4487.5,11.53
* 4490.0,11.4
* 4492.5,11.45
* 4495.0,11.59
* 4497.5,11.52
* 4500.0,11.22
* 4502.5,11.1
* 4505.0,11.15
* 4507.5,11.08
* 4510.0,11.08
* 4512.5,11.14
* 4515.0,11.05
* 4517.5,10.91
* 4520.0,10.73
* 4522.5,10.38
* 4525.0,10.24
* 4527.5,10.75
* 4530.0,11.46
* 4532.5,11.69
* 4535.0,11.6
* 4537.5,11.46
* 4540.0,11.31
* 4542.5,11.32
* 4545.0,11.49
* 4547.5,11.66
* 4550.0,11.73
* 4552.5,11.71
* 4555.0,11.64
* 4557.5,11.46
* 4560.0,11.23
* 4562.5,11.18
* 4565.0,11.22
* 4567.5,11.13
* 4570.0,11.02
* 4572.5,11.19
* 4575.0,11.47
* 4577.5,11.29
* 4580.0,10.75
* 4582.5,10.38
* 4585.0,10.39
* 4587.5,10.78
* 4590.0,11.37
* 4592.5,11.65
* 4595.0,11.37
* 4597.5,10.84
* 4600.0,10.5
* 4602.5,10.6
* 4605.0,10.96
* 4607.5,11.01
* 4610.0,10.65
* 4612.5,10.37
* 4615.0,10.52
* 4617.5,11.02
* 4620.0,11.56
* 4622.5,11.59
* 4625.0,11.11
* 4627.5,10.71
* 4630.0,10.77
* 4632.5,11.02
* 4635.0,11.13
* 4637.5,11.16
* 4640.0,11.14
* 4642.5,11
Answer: 4640.0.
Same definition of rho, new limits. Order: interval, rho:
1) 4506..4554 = 4527.5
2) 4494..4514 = 4512.5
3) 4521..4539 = 4527.5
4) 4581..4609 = 4607.5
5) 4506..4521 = 4520.0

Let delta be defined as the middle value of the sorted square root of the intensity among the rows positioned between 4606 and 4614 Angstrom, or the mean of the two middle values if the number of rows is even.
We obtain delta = 3.26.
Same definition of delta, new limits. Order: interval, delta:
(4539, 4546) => 3.36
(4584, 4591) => 3.28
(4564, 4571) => 3.34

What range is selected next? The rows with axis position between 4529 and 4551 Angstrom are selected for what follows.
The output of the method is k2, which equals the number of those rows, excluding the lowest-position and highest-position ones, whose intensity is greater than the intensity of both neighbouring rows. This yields 1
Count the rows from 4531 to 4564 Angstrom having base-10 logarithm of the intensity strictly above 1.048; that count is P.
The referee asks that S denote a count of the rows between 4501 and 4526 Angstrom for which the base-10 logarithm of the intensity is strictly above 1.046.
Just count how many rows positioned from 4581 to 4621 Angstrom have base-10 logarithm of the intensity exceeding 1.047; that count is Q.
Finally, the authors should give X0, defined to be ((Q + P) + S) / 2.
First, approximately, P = 13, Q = 4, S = 2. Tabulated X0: 9.5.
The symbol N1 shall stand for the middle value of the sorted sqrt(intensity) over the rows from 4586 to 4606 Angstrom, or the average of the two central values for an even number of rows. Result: 3.30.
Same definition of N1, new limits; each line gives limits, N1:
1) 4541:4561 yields 3.40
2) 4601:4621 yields 3.29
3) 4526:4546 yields 3.39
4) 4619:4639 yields 3.33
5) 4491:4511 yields 3.34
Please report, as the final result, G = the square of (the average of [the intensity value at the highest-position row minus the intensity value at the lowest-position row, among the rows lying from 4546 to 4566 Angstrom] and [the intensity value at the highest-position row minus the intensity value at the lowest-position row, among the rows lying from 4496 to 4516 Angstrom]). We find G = 0.207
